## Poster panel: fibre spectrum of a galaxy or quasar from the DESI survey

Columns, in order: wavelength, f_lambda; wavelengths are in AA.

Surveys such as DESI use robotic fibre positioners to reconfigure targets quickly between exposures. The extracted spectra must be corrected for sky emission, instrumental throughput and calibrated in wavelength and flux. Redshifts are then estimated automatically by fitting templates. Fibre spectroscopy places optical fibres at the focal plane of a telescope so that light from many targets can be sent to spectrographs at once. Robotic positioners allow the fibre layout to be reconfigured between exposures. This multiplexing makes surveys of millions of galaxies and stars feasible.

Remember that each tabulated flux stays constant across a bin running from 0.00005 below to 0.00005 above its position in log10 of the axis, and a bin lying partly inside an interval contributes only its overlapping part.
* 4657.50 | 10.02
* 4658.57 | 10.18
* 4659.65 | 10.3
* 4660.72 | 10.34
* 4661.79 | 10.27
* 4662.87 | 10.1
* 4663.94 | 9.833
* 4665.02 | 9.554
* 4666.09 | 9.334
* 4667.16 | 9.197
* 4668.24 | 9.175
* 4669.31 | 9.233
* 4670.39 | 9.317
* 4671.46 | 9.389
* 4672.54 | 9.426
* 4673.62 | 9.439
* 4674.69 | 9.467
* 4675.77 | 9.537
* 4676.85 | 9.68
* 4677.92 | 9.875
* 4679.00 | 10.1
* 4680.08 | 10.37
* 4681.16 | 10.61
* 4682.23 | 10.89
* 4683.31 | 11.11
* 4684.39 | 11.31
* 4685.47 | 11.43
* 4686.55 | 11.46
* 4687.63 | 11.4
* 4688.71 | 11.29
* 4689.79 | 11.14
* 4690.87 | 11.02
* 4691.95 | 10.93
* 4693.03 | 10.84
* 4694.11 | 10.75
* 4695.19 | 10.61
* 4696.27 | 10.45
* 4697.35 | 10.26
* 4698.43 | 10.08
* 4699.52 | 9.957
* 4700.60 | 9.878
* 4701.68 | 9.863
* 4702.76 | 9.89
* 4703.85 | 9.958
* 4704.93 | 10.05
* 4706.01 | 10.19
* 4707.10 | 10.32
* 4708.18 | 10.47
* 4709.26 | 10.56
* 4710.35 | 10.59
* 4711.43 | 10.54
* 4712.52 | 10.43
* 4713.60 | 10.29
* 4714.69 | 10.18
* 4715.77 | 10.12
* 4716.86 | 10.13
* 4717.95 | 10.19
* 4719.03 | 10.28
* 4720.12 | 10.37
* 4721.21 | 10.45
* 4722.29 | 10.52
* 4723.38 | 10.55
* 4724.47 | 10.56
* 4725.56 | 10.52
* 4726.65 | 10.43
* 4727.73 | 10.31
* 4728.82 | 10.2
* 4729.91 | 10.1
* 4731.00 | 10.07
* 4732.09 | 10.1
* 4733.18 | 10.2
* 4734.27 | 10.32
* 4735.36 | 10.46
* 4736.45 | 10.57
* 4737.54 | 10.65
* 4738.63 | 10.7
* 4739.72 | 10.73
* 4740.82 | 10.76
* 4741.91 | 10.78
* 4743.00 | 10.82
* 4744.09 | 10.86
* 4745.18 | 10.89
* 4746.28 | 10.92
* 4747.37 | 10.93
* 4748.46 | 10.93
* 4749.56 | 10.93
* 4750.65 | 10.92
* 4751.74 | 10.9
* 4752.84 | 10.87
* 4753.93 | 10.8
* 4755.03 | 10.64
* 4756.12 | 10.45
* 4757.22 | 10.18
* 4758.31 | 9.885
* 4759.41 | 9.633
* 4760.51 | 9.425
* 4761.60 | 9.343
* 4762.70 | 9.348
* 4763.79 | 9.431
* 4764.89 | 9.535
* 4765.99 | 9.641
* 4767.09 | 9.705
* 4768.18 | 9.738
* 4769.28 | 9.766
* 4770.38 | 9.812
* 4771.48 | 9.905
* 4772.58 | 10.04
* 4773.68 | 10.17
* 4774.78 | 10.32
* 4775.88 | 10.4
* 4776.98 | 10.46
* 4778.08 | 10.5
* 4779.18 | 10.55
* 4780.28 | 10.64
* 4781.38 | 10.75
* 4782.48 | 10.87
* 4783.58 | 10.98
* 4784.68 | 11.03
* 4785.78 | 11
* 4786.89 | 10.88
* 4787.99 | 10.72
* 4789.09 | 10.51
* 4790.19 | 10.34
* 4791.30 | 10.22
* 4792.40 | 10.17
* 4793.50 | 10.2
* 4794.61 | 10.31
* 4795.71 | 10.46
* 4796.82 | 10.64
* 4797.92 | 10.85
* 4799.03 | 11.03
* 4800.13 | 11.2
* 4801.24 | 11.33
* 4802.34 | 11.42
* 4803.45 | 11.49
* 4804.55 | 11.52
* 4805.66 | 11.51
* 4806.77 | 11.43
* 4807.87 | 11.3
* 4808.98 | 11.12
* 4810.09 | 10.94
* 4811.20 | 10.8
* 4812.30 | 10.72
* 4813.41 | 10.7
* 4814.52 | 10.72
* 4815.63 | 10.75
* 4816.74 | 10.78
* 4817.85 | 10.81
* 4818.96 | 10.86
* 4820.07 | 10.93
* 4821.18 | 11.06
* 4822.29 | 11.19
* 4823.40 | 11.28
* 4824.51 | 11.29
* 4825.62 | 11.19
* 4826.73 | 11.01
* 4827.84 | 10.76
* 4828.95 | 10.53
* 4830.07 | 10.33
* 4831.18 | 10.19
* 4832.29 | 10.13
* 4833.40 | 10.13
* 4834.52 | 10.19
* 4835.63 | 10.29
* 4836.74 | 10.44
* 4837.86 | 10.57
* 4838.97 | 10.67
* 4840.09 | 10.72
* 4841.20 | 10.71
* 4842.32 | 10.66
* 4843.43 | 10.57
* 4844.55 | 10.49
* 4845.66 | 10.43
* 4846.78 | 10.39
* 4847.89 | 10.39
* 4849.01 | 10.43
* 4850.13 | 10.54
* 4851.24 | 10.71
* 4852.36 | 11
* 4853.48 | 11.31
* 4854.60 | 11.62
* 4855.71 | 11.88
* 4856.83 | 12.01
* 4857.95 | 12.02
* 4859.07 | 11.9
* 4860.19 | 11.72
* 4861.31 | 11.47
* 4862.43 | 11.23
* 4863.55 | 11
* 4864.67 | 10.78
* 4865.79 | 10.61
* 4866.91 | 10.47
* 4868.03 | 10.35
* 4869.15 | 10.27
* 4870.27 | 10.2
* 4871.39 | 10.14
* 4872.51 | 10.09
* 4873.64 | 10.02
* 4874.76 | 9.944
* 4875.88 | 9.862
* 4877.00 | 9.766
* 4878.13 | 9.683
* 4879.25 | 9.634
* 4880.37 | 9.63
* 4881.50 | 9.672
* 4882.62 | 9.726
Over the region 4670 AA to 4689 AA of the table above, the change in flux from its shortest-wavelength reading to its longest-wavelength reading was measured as 2.0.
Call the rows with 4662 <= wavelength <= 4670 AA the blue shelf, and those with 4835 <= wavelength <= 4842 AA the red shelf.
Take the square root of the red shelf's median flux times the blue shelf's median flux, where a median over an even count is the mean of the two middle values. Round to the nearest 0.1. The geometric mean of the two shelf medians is 10.0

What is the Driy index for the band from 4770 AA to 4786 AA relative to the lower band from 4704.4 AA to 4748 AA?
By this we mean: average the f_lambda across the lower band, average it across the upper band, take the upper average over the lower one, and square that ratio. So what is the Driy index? 1.01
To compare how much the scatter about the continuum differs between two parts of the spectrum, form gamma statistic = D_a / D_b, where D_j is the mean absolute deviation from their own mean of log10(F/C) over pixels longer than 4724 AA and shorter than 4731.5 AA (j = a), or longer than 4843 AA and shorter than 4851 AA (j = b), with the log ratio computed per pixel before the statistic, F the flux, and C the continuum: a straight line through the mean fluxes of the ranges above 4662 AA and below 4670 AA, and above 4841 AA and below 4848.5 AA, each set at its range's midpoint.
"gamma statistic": 2.8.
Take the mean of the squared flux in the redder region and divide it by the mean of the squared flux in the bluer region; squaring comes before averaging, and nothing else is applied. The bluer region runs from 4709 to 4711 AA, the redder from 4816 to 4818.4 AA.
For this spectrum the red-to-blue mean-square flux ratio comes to 1.04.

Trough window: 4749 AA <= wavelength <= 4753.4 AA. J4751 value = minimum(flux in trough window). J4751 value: 10.87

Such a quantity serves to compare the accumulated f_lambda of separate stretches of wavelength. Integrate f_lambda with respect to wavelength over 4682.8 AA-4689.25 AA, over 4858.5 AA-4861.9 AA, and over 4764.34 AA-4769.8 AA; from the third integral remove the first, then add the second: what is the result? 19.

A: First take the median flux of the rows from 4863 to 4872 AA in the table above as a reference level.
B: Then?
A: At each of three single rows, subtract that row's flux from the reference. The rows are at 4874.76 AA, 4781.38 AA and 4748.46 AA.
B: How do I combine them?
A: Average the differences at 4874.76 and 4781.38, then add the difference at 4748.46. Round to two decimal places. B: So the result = -0.46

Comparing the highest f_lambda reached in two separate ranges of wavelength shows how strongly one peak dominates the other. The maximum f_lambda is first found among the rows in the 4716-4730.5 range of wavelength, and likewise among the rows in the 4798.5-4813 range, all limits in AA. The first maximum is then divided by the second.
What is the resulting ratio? 0.92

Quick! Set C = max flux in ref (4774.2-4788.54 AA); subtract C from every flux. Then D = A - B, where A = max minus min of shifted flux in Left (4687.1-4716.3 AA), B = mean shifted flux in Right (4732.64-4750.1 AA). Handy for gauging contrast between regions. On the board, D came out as 1.9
